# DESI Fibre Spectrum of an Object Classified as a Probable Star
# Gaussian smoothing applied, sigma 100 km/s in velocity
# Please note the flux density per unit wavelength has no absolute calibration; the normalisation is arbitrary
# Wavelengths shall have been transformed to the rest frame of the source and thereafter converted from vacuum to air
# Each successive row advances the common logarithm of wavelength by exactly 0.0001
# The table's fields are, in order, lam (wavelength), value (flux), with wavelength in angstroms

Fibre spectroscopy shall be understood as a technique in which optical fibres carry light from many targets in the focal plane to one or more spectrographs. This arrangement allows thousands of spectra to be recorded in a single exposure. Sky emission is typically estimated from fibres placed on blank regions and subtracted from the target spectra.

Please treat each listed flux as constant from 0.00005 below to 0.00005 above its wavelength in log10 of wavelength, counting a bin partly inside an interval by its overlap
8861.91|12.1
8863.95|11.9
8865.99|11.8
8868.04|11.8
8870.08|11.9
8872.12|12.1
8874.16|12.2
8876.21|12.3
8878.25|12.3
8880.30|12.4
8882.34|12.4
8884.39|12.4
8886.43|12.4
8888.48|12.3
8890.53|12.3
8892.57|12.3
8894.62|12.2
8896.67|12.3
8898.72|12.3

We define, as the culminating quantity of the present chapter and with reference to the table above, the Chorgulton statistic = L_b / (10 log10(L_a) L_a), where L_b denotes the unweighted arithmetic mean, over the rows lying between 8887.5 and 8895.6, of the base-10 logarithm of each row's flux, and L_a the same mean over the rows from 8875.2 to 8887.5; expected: 2.6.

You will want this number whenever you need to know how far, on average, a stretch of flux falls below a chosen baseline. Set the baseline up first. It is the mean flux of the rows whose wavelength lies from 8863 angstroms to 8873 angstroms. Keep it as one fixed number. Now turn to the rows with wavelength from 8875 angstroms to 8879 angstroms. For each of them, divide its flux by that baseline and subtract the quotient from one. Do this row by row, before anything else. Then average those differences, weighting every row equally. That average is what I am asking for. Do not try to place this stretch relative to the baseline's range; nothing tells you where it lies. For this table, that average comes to -0.034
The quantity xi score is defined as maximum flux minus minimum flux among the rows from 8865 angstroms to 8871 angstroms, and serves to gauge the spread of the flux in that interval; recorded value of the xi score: 0.10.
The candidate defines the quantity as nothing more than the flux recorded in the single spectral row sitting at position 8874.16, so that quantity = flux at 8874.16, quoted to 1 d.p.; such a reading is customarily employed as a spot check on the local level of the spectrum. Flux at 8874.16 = 12.2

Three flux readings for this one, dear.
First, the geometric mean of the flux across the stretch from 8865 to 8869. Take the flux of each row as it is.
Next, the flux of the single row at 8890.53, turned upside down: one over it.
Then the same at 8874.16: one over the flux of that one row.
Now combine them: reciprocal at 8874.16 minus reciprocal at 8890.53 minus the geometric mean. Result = -11.8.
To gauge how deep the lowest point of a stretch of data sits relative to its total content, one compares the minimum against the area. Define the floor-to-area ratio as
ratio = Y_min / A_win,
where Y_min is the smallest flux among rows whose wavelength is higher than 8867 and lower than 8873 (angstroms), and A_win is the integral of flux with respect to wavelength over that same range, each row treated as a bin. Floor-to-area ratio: 0.16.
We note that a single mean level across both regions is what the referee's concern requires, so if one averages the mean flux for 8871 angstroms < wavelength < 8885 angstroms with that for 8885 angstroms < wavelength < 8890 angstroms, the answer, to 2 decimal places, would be 12.32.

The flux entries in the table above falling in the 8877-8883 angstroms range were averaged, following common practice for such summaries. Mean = 12.4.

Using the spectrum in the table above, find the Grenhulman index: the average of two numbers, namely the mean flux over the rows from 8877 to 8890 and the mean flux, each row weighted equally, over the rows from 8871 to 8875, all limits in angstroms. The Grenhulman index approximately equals 12.3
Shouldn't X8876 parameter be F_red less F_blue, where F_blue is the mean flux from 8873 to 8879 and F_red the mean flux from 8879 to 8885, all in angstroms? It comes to 0.1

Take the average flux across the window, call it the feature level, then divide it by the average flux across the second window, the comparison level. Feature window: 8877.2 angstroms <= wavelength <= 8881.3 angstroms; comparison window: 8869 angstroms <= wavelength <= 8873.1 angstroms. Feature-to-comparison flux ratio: 1.03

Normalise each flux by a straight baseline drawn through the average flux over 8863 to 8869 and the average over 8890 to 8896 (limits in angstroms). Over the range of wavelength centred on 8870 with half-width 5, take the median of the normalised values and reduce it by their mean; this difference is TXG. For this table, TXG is -0.005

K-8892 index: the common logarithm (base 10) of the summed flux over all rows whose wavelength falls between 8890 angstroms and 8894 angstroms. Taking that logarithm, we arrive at 1.39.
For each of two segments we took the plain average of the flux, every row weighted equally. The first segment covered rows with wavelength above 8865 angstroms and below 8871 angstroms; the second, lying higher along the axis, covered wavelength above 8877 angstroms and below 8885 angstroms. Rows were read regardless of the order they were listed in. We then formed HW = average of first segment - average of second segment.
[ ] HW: -0.5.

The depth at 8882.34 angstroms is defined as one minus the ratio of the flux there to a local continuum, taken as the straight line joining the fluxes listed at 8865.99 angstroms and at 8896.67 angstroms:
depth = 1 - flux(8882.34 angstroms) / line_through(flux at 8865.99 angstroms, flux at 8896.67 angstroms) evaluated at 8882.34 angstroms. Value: -0.028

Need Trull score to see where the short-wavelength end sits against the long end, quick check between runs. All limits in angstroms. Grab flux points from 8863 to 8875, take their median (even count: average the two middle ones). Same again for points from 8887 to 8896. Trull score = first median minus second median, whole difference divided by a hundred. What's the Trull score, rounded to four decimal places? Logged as -0.0040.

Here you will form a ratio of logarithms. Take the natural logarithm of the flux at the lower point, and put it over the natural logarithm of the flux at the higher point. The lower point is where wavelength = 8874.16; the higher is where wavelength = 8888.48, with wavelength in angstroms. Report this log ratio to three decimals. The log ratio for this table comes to 0.997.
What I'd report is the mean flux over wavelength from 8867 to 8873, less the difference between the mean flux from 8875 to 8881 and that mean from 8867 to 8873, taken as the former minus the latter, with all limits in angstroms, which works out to 11.5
